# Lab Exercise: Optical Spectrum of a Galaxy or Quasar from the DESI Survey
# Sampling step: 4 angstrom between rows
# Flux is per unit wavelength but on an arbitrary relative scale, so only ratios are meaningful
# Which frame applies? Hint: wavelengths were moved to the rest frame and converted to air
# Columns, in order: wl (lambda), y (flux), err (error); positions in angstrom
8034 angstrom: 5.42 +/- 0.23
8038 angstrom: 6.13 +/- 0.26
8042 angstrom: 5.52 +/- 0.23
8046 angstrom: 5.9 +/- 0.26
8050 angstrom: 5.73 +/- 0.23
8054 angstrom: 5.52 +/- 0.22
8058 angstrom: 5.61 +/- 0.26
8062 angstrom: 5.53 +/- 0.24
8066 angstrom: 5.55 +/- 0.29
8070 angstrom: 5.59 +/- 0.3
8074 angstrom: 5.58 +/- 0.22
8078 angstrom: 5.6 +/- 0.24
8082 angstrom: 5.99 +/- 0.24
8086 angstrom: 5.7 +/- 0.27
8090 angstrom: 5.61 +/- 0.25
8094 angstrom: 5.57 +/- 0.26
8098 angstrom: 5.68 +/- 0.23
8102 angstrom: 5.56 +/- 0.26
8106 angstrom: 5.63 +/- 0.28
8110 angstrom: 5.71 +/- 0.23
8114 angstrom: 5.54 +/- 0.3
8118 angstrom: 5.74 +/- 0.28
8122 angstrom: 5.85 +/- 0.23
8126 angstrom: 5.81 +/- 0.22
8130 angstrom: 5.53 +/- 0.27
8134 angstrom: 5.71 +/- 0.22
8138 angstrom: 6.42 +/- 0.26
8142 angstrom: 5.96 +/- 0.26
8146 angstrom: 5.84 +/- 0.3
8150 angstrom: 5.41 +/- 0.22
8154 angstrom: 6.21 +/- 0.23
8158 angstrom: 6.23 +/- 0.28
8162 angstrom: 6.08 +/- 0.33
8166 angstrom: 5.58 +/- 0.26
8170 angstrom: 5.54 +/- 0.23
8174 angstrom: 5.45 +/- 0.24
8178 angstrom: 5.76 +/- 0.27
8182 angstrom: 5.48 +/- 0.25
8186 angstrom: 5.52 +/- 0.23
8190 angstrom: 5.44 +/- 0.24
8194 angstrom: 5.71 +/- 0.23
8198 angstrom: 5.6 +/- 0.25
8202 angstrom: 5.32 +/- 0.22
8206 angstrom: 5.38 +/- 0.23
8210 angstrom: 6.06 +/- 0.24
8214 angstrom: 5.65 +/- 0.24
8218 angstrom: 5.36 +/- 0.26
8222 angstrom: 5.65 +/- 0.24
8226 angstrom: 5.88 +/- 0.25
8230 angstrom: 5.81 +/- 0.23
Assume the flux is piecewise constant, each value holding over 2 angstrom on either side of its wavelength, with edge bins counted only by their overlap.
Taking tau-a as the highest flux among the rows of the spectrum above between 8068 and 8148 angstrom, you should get 6.42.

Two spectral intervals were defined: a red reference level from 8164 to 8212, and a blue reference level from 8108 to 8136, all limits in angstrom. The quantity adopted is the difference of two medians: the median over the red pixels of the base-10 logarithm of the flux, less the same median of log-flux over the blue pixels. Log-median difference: -0.014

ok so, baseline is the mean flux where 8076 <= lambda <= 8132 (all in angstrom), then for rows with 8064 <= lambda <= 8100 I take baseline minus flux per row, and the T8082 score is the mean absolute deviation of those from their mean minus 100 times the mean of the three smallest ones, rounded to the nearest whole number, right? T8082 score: 11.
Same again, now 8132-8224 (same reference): 61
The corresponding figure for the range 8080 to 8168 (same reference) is 61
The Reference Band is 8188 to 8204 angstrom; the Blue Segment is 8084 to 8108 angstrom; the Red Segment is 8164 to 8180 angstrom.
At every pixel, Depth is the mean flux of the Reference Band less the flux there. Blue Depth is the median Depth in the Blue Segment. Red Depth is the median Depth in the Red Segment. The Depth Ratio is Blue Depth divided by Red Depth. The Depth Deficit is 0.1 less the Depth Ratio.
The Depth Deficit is -2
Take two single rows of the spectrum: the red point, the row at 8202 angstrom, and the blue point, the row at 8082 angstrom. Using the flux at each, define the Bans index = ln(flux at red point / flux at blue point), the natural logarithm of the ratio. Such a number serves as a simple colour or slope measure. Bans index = -0.12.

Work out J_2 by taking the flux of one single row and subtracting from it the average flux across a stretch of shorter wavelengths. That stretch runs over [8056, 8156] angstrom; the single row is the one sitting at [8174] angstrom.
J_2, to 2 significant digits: -0.27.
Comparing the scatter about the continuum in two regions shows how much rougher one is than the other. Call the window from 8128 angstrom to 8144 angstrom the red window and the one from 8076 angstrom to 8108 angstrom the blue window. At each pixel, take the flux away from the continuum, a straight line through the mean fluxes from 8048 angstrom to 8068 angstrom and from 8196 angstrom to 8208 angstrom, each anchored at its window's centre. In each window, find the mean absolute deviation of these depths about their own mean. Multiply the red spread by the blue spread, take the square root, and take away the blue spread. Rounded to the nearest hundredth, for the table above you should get 0.07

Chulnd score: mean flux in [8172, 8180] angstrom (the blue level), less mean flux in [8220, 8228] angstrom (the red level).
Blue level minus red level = -0.16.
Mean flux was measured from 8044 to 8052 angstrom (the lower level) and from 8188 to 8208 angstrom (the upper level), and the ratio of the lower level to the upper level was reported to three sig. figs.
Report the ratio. 1.06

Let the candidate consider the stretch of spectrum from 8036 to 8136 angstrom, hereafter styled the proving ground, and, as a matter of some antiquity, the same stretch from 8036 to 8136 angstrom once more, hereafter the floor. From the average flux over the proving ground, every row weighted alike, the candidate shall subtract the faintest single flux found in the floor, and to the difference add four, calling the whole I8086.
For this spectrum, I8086 4.2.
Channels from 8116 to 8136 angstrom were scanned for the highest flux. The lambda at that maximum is 8122 angstrom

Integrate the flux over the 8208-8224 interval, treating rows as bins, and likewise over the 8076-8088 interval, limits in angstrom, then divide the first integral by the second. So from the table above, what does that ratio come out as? 1.3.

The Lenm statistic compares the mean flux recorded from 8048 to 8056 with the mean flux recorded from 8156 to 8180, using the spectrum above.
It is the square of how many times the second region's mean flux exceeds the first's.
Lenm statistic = 1.05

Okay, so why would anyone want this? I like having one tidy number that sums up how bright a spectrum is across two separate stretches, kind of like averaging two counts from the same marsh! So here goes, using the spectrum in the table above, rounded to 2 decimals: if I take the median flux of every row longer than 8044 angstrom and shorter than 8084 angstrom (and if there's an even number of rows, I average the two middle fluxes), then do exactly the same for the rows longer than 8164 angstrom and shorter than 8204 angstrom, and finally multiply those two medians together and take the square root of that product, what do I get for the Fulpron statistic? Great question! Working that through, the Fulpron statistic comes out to 5.56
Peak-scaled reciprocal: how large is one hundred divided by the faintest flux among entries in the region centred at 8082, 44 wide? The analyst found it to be 18.1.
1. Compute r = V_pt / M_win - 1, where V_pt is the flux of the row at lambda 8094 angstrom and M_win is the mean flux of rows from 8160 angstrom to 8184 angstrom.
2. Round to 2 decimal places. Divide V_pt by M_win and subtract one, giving -0.01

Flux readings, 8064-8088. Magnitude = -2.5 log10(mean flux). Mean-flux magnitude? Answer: -1.88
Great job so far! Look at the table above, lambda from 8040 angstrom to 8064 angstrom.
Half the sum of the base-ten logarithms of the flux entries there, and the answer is 2.25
